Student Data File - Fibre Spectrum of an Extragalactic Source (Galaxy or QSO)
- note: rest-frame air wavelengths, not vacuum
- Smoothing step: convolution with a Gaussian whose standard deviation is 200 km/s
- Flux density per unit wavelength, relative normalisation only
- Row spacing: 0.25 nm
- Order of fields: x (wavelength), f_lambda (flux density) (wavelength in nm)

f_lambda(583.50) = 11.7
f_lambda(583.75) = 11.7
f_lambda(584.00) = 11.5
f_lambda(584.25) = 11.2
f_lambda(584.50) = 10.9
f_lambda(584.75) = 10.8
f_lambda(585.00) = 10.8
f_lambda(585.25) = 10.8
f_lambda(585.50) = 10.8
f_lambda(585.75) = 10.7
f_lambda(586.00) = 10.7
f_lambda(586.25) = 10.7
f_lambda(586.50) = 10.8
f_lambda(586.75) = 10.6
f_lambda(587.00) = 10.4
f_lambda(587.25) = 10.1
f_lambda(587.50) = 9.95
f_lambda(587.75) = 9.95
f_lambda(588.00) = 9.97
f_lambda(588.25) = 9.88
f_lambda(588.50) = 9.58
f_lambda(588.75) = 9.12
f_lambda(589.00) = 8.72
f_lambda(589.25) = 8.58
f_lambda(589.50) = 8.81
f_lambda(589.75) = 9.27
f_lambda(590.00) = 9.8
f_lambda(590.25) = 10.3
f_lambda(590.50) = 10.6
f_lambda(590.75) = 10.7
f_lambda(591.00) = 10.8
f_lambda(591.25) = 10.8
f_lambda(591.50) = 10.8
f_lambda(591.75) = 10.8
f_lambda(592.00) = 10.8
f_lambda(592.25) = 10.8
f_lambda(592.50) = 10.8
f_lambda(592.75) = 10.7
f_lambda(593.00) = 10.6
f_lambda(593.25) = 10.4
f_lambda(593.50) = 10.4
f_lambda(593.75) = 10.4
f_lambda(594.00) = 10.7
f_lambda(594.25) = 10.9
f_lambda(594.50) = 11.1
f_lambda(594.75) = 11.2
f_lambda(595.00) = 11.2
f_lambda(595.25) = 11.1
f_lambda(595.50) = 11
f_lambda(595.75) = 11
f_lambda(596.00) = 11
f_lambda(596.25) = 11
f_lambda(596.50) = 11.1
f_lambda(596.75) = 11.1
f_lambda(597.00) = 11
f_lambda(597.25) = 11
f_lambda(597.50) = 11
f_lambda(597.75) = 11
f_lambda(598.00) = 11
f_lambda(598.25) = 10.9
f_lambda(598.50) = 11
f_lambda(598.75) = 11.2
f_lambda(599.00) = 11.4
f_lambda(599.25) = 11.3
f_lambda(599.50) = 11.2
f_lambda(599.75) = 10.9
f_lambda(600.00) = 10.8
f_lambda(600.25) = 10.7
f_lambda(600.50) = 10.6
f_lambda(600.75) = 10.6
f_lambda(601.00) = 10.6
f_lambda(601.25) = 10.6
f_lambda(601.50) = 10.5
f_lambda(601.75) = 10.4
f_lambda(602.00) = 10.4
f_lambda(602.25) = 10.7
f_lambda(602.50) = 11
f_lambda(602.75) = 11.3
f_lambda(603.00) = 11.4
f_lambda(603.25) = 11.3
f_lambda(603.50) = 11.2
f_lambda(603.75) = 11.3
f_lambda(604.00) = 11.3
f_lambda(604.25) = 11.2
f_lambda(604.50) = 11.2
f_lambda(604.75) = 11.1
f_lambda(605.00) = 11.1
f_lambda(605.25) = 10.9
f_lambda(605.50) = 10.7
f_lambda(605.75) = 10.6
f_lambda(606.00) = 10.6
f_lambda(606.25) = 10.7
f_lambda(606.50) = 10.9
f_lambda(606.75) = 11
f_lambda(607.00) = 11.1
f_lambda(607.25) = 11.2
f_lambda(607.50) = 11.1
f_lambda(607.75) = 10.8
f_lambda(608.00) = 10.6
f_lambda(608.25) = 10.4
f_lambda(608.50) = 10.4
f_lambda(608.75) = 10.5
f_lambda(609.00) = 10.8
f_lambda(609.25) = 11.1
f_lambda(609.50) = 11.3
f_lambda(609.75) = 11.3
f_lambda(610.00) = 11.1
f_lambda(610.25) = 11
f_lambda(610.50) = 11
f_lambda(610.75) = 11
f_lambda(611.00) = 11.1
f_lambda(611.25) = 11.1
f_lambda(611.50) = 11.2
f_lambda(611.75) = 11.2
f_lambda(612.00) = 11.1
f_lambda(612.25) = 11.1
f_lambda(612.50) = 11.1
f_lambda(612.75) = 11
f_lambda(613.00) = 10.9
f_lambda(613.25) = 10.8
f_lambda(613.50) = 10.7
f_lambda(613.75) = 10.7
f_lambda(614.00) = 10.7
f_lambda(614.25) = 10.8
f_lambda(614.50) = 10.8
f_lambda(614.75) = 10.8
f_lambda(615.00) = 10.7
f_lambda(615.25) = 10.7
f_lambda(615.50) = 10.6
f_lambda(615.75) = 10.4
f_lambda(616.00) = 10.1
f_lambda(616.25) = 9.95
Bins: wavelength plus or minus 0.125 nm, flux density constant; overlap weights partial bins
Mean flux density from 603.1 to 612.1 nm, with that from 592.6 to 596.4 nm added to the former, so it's 21.8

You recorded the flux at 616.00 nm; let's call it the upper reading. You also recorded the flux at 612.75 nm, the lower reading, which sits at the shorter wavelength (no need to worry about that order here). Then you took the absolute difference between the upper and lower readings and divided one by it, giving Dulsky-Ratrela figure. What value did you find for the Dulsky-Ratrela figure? 1.1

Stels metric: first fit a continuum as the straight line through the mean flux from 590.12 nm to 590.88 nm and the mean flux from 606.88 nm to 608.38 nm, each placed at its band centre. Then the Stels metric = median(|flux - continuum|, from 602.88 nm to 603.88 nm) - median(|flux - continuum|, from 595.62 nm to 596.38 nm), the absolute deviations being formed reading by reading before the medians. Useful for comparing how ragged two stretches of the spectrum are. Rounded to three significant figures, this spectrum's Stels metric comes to 0.154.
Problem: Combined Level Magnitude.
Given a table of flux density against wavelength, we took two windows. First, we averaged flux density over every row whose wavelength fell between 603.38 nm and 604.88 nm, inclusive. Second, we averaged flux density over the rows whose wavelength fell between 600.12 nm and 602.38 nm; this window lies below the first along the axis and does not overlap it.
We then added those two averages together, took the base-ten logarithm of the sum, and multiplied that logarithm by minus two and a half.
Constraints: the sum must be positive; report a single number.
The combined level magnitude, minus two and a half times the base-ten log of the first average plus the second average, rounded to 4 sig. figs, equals -3.345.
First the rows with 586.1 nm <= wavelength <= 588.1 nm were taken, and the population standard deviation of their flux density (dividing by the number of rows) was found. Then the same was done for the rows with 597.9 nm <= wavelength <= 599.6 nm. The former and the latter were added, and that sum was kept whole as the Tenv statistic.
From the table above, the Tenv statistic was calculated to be 0.50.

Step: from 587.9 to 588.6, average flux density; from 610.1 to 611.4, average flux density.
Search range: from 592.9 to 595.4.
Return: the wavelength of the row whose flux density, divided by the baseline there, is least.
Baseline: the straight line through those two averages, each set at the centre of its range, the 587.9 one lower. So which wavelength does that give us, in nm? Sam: 593.75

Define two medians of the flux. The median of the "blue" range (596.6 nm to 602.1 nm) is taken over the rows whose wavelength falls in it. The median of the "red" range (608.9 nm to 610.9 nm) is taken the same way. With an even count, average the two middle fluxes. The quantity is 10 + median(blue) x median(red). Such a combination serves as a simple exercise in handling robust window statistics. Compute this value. 131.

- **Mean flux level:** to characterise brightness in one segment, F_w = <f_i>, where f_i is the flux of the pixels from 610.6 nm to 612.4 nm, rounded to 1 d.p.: 11.1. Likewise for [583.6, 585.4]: 11.1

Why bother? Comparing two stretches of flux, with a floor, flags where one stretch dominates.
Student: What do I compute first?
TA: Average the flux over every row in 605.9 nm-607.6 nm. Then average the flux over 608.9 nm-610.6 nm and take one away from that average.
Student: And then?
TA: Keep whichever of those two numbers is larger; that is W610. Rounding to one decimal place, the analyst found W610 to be 10.9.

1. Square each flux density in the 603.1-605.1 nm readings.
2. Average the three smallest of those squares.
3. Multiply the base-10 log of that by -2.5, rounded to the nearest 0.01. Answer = -5.23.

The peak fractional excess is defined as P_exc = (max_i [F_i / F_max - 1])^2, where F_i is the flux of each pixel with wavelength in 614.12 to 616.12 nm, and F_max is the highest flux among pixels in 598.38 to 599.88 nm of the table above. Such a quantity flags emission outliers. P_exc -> 0.0028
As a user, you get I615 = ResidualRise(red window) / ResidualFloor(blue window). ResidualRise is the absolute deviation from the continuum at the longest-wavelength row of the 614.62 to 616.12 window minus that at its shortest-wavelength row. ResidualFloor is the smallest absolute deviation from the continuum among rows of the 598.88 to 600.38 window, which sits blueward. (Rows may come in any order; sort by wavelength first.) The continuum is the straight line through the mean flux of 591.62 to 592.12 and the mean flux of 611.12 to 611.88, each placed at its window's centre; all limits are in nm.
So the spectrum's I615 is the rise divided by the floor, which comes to 15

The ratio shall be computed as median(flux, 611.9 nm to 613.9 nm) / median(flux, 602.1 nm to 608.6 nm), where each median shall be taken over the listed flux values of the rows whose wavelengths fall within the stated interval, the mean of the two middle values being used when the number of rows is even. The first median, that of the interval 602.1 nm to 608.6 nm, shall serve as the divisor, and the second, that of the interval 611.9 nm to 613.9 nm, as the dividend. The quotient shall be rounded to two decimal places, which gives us 0.99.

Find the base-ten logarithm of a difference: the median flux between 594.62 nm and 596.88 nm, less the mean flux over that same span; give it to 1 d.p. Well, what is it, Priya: -1.7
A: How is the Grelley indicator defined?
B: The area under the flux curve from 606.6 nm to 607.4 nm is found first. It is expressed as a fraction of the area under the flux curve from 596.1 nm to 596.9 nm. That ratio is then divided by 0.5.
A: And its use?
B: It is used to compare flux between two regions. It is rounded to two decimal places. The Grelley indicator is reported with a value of 2.01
